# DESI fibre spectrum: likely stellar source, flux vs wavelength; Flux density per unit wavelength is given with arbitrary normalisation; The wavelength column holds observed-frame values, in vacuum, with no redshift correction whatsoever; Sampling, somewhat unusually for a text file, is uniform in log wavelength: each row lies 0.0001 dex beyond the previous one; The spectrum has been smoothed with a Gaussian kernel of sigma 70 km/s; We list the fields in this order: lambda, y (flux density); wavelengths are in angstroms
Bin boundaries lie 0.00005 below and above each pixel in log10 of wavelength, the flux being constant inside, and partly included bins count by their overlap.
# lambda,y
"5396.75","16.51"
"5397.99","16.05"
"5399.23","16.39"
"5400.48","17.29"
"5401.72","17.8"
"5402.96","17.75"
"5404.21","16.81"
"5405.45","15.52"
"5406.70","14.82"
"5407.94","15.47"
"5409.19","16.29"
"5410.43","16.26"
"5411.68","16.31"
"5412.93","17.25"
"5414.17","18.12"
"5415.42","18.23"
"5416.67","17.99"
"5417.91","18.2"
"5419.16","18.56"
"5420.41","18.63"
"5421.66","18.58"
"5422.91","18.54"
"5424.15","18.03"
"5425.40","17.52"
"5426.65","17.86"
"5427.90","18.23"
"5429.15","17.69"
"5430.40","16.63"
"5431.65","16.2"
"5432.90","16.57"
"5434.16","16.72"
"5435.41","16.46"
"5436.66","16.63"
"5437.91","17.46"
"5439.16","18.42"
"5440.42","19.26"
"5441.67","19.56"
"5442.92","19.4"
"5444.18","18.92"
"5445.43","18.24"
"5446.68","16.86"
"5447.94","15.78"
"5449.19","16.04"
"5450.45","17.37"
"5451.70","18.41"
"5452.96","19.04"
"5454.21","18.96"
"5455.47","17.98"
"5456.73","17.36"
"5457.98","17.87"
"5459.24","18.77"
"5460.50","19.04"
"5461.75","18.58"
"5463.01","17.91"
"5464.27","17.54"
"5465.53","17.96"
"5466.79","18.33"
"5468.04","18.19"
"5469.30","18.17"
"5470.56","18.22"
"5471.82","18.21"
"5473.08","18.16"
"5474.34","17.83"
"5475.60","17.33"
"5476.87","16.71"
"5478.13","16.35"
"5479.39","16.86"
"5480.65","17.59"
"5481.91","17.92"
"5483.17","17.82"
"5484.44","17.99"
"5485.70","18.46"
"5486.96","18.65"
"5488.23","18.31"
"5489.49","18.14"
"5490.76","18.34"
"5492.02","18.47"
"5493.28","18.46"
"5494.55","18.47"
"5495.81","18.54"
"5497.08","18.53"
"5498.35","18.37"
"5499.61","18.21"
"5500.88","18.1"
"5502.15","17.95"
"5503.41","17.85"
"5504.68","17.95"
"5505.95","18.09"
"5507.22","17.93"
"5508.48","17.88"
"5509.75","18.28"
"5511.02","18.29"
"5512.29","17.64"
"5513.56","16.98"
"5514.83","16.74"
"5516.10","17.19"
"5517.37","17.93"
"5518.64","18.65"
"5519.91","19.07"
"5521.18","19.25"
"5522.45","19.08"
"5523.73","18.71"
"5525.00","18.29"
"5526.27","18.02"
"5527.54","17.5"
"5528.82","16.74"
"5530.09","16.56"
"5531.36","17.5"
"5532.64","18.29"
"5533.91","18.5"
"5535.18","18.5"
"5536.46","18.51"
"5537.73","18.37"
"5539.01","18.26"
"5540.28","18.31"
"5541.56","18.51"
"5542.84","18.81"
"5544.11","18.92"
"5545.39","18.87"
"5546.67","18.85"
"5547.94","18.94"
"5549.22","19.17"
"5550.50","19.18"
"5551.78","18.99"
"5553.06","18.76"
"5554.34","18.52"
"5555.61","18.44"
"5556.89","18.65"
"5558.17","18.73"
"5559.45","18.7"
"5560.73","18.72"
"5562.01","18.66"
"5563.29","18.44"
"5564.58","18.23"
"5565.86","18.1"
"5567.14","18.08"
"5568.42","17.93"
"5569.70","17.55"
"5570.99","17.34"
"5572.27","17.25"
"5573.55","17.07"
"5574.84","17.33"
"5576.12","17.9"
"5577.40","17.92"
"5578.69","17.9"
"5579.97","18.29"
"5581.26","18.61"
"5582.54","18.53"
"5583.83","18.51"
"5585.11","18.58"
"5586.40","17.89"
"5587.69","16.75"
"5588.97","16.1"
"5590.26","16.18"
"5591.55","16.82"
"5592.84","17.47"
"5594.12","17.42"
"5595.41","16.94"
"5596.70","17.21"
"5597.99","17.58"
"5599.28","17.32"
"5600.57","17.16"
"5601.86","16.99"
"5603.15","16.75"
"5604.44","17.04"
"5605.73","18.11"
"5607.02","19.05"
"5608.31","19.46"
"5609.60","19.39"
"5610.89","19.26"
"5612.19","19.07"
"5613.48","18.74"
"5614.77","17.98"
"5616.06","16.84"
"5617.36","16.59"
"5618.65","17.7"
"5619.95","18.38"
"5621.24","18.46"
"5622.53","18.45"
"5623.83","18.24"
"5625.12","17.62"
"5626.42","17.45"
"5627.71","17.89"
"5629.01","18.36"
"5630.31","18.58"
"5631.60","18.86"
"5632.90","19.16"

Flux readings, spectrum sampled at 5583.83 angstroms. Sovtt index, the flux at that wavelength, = 18.51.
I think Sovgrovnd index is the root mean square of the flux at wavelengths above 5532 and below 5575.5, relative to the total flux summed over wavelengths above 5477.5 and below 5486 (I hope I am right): 0.15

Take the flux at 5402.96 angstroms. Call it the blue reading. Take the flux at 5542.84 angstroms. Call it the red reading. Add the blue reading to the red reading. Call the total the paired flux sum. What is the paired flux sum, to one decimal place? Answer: 36.6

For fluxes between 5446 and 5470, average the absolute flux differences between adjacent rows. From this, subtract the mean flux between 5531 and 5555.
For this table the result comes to -18.1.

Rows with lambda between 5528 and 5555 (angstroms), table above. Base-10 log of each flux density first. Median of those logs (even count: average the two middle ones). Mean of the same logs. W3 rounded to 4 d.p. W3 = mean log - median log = -0.0022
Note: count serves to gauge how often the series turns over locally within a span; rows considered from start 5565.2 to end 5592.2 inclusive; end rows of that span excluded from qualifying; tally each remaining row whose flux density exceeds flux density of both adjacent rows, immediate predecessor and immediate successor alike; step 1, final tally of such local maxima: 3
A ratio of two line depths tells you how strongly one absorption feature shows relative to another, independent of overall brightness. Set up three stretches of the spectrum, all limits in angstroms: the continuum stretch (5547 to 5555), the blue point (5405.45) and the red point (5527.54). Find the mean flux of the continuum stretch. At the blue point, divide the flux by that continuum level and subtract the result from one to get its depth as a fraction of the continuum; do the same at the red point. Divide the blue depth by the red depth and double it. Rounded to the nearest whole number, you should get 5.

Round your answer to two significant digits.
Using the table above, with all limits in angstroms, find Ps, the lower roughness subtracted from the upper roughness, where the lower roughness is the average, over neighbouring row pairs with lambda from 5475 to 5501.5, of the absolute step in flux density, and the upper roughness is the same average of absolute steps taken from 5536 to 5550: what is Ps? -0.11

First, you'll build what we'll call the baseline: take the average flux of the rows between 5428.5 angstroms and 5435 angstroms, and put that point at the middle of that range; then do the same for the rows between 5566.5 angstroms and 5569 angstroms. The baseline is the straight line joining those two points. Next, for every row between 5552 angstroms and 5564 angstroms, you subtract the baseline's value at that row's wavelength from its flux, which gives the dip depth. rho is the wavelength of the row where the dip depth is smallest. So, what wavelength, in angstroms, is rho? 5563.29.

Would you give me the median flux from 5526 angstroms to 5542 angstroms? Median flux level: 18.3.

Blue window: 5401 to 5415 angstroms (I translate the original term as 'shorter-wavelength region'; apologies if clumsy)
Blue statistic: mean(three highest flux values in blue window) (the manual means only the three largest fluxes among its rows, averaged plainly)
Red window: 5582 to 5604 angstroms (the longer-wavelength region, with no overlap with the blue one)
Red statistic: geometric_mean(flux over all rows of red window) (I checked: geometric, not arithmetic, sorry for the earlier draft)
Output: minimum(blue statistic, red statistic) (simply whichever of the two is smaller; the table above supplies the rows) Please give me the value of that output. 17.3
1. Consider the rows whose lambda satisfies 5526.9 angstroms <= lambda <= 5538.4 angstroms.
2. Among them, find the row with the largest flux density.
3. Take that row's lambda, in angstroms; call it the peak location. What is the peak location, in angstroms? 5536.46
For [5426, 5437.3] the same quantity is 5427.90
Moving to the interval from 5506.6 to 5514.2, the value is 5511.02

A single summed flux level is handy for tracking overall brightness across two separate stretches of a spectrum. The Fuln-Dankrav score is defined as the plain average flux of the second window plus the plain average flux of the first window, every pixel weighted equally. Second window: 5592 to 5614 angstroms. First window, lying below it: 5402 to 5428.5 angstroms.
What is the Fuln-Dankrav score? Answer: 35.3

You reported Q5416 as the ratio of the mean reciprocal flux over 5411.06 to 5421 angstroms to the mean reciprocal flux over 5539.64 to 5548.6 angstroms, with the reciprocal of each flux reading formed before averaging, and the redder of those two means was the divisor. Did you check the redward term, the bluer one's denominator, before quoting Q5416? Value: 1.05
